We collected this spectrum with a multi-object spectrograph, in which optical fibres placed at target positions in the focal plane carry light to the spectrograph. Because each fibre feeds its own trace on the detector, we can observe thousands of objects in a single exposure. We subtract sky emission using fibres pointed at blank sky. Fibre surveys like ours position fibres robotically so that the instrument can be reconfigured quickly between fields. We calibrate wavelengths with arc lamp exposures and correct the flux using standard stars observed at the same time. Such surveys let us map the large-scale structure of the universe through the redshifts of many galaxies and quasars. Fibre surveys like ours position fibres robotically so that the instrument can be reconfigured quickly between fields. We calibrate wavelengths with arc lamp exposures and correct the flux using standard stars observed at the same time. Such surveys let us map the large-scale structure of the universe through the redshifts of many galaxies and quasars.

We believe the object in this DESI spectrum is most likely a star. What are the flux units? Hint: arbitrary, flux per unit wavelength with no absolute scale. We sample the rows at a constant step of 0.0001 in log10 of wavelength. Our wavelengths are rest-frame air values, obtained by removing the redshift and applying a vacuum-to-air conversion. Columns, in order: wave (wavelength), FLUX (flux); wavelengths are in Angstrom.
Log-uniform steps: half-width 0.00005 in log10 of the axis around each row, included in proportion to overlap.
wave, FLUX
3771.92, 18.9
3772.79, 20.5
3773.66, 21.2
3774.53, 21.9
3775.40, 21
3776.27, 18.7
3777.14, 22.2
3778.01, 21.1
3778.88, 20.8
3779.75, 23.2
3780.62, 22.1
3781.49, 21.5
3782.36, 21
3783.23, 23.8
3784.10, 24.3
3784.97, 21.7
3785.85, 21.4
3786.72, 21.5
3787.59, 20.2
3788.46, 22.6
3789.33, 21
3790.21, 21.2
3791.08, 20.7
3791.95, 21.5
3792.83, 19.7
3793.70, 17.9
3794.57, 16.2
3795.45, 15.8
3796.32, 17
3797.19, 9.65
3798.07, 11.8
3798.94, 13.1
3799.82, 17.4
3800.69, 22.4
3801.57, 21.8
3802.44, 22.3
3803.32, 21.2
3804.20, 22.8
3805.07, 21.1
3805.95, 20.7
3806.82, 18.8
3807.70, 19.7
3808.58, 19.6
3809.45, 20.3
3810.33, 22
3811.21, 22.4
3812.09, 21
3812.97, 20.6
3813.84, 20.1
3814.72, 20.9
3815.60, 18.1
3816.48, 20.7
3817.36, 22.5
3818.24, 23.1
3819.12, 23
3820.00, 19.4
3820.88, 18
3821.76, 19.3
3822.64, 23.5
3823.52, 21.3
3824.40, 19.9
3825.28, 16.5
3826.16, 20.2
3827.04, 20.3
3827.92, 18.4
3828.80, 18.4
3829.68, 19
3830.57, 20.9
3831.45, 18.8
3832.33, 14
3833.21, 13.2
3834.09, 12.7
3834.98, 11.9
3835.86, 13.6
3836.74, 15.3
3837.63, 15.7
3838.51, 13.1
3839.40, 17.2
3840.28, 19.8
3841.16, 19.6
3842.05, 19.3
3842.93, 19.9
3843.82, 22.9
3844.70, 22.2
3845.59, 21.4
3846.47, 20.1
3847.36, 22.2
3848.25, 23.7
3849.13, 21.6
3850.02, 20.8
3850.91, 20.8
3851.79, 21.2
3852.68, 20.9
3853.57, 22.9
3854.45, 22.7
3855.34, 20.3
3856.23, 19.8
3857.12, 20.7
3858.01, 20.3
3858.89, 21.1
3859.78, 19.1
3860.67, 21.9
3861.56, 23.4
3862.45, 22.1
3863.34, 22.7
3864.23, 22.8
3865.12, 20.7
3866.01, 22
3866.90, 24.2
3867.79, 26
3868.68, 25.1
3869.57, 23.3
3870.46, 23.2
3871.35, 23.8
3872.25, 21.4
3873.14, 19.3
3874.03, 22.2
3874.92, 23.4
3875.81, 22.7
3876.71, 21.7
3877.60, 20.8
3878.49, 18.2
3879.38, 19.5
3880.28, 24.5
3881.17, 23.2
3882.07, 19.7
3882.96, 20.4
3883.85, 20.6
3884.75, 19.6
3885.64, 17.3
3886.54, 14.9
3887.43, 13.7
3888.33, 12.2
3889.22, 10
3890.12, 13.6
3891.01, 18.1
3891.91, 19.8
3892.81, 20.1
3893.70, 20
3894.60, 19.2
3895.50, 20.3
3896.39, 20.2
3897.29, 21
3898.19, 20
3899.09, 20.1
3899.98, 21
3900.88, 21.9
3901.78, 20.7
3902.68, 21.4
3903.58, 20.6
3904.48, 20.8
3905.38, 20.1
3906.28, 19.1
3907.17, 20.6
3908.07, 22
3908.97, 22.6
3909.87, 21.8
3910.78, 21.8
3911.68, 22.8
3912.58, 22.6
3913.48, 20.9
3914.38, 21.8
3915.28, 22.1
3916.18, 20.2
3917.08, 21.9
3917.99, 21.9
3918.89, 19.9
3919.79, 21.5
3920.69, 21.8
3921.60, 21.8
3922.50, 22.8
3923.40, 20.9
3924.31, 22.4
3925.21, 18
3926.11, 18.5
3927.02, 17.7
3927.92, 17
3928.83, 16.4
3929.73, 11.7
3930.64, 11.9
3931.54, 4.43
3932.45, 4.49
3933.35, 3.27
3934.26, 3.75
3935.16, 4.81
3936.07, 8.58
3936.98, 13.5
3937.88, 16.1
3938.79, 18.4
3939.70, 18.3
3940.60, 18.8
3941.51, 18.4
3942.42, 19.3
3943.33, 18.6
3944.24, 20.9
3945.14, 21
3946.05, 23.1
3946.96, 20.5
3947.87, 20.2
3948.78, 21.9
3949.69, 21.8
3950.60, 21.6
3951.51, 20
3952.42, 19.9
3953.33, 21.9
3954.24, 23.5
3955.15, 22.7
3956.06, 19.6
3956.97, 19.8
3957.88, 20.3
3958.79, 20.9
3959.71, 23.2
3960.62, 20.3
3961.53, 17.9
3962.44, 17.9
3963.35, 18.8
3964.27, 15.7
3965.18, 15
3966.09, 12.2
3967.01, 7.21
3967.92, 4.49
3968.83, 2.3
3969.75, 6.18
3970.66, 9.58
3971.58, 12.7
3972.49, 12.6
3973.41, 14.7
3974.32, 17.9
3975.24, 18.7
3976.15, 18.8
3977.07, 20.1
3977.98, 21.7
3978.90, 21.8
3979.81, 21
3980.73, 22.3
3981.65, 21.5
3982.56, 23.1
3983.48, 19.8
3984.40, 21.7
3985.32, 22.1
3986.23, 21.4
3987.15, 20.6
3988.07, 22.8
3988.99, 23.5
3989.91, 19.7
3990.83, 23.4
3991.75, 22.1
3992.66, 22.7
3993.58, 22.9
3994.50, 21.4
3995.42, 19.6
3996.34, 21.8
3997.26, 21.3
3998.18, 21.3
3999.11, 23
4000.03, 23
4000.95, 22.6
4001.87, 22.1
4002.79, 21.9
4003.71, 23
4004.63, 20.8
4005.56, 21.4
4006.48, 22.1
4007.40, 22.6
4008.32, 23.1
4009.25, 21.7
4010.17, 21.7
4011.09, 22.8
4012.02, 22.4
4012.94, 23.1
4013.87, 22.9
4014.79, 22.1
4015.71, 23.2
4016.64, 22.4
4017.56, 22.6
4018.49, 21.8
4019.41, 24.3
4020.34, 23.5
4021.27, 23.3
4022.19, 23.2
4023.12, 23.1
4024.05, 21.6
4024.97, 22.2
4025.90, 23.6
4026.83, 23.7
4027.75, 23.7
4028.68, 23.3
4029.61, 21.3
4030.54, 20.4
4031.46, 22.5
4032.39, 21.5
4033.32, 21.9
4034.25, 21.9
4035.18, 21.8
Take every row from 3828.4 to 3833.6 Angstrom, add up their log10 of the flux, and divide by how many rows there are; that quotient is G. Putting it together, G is 1.234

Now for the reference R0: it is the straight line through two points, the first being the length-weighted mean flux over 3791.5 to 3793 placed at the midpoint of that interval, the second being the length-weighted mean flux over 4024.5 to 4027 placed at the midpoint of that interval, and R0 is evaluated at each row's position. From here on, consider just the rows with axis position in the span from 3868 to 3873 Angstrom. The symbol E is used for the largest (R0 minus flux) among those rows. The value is 0.1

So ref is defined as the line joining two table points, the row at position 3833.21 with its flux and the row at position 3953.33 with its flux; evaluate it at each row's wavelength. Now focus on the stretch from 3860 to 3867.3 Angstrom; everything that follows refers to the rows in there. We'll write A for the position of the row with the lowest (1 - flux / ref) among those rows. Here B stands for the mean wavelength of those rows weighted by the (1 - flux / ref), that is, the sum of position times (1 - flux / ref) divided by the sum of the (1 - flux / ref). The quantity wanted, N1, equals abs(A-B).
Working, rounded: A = 3866.90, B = 3863.8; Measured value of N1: 3.1 Angstrom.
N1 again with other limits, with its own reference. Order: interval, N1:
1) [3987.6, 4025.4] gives 18.8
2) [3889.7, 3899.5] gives 0.9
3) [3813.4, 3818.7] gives 2.0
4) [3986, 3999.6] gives 4.1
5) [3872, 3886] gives 2.3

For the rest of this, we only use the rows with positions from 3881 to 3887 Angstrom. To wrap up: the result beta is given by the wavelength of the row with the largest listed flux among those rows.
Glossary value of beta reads 3881.17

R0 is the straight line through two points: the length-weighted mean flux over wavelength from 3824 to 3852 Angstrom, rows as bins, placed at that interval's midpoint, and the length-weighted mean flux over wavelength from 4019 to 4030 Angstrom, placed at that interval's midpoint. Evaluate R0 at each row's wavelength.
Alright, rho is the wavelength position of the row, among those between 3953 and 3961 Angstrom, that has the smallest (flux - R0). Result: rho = 3956.06 Angstrom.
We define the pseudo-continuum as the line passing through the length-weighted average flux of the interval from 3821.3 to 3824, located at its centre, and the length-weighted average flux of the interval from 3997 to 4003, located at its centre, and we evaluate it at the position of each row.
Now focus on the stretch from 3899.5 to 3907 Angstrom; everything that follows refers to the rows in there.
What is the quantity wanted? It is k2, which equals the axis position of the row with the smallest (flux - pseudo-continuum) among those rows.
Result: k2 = 3906.28 Angstrom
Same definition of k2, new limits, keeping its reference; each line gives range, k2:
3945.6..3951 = 3947.87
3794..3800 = 3797.19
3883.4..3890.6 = 3889.22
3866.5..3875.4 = 3873.14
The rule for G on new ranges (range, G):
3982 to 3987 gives 1.334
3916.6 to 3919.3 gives 1.327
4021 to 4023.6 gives 1.365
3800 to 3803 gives 1.346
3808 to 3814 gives 1.319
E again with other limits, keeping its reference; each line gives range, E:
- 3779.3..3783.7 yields -0.4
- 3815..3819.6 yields 2.8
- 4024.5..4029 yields 0.9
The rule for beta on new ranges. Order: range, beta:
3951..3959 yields 3954.24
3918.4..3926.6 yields 3922.50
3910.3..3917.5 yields 3911.68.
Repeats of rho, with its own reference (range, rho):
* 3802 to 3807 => 3806.82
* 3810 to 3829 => 3825.28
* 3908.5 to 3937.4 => 3933.35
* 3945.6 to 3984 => 3968.83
